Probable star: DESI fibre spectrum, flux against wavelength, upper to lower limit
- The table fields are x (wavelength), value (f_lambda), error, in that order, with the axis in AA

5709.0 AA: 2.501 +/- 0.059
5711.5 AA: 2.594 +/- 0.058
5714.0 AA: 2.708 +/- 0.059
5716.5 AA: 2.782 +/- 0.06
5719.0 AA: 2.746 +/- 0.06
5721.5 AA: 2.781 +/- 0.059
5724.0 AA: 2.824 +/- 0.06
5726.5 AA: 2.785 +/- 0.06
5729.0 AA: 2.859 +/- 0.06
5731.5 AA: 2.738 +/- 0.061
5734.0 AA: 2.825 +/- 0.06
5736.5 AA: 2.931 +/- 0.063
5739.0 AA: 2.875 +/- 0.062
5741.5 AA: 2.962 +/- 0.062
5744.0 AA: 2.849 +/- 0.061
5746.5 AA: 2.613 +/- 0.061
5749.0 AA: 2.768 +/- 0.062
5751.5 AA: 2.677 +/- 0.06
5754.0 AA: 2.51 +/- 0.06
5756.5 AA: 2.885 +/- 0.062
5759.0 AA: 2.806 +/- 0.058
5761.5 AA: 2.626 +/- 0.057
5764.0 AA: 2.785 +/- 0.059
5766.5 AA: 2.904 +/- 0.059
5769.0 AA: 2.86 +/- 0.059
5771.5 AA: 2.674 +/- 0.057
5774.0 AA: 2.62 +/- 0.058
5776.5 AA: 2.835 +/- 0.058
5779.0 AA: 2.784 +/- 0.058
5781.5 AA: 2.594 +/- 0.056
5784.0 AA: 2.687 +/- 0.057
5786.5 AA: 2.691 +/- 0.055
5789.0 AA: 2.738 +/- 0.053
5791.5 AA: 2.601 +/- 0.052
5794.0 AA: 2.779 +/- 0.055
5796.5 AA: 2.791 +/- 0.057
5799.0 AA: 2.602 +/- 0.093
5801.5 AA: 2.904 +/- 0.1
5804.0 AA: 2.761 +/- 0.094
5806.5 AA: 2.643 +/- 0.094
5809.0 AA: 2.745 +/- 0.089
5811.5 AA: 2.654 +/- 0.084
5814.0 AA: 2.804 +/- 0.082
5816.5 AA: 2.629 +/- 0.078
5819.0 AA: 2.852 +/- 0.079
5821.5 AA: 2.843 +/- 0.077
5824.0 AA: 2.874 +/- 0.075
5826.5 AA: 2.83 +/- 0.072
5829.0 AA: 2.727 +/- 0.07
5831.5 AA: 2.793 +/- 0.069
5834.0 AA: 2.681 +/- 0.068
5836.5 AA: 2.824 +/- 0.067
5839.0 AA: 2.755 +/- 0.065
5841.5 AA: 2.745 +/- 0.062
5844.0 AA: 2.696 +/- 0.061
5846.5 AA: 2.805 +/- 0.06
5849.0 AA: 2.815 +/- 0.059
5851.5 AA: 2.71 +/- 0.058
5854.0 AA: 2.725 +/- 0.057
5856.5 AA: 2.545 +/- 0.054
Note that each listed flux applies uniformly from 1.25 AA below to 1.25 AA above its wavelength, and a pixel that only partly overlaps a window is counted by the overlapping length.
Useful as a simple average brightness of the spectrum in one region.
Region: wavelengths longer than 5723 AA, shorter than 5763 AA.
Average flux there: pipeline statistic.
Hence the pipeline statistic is 2.783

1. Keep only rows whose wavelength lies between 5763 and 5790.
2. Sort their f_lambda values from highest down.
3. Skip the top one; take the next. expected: 2.86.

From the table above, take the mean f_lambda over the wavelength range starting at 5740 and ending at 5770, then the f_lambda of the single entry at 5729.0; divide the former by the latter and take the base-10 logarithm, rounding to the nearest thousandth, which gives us -0.014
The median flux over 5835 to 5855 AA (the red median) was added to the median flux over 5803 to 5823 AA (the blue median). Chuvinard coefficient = 5.50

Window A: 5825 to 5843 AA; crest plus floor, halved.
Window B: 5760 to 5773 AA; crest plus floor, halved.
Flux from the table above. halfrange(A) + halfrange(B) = 5.52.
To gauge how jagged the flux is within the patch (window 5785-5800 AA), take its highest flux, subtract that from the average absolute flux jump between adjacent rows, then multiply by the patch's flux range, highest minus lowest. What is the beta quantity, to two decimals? -0.51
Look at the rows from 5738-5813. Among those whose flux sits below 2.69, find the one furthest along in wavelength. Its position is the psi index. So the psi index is 5811.5 AA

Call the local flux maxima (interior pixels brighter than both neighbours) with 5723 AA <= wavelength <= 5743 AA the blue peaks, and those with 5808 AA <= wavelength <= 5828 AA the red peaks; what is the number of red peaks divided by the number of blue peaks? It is 1.5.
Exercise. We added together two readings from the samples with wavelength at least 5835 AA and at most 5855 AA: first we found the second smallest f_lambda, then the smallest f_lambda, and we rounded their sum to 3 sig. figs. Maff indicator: 5.41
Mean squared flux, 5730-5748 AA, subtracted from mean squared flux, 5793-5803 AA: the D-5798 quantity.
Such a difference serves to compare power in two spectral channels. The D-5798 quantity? -0.33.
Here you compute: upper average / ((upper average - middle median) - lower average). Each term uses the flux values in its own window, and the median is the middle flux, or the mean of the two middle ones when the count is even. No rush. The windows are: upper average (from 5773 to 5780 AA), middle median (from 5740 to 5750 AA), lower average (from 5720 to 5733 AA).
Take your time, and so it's -0.96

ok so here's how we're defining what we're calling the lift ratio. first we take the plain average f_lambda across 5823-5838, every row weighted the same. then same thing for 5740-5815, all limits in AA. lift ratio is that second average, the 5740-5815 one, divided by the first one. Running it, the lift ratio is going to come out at 0.98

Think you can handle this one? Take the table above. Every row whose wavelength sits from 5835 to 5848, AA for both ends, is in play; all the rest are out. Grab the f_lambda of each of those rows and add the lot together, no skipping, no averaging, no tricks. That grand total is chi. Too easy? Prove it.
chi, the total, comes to 13.8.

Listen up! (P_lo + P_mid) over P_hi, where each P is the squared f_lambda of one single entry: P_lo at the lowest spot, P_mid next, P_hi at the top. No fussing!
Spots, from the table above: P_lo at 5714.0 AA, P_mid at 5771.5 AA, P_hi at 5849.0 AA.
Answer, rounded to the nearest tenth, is 1.8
